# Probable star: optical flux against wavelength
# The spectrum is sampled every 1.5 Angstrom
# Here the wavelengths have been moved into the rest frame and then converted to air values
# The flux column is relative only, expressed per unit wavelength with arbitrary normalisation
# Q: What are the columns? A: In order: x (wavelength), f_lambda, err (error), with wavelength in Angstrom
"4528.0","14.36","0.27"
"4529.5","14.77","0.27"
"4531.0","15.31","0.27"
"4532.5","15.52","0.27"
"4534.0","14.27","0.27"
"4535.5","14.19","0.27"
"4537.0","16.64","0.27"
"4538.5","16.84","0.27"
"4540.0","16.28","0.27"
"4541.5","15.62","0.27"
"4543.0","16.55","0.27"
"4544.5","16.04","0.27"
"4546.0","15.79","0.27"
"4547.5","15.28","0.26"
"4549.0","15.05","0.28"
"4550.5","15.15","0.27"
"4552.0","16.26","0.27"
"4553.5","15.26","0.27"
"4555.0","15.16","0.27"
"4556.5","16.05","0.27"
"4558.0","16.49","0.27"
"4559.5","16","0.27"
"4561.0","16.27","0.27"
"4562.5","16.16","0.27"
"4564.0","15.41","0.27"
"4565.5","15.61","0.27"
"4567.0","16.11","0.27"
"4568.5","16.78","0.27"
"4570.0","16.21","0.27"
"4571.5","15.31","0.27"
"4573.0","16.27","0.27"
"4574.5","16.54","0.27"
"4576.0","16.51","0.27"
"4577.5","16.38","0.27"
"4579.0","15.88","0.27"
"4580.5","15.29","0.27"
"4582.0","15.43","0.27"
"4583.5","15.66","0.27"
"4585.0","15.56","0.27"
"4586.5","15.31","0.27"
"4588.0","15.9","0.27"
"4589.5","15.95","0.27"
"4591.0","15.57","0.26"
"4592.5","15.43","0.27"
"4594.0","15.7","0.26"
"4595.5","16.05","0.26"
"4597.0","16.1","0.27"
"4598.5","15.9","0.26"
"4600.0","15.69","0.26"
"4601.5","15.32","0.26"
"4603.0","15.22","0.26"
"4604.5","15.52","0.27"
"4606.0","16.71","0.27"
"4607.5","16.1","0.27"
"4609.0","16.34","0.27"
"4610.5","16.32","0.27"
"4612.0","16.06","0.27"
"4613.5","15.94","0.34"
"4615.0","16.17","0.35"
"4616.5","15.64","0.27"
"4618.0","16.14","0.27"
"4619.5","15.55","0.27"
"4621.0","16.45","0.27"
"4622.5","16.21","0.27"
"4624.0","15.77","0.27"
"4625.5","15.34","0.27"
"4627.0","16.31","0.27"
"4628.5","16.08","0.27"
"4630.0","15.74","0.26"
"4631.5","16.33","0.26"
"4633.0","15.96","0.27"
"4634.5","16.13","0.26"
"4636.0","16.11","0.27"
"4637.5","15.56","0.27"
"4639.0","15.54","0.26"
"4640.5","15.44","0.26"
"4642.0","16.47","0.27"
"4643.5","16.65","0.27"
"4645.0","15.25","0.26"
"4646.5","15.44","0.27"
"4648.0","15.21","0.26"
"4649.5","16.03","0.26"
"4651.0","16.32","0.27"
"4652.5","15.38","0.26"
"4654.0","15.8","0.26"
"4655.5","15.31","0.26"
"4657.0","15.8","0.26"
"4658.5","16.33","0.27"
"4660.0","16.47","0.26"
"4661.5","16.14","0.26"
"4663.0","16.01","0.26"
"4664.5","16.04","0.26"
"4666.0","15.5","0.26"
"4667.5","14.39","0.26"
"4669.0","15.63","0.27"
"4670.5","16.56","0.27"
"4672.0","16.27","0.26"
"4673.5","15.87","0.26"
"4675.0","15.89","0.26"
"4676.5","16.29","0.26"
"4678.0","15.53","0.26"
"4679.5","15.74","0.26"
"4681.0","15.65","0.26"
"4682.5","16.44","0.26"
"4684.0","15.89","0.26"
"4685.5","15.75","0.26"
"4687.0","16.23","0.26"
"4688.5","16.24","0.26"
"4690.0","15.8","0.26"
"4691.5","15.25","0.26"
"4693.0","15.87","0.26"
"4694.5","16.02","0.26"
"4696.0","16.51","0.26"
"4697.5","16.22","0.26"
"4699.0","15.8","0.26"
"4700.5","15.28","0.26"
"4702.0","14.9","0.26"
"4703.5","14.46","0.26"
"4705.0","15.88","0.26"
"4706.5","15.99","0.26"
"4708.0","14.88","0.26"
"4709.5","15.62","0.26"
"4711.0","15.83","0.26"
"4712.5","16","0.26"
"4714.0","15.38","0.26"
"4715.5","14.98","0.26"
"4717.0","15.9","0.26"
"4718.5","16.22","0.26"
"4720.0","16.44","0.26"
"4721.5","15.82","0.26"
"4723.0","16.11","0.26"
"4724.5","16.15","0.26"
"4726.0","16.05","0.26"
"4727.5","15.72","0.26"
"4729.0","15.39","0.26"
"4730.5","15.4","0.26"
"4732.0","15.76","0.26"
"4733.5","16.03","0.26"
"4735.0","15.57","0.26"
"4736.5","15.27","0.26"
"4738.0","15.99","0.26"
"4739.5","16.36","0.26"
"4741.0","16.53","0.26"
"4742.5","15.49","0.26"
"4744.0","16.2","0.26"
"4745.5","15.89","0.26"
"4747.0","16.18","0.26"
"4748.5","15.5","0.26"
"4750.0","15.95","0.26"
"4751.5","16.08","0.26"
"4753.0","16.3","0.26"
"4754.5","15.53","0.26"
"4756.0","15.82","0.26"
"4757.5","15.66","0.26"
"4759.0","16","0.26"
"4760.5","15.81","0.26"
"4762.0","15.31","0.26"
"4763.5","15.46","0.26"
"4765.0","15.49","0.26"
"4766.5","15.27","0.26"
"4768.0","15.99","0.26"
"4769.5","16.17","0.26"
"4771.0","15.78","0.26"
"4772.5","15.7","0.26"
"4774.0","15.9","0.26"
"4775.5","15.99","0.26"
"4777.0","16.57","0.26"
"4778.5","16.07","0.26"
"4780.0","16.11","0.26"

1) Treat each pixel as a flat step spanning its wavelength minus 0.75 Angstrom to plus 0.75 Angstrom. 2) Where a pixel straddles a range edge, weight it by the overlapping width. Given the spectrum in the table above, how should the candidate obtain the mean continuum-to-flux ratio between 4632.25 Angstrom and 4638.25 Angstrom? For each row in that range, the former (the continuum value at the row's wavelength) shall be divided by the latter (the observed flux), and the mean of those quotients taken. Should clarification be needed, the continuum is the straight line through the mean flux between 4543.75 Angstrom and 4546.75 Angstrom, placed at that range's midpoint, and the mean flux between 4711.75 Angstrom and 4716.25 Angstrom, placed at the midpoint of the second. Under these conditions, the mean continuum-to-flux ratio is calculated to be 0.983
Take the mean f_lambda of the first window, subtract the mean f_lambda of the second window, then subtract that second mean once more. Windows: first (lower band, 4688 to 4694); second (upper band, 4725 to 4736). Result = -15.6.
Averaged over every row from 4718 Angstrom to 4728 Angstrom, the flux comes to 16.1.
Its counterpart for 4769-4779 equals 16.0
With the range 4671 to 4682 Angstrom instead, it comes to 15.9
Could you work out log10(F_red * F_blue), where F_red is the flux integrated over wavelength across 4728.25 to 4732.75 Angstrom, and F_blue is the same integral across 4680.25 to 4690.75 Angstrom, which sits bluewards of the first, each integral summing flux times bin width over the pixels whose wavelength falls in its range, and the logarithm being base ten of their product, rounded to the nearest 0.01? 4.07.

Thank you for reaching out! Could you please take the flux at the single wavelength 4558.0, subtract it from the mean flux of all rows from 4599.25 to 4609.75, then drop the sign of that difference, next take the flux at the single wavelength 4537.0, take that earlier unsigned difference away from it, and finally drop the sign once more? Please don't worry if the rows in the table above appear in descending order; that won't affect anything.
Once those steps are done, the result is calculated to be 16.0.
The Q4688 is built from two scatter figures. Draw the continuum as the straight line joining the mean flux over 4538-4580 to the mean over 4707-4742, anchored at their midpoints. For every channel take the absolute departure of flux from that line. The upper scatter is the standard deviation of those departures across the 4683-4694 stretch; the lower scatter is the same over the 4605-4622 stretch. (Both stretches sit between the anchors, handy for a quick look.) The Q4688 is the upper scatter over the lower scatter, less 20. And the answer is -18.9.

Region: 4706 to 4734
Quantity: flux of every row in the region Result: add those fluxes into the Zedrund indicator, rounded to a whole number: 300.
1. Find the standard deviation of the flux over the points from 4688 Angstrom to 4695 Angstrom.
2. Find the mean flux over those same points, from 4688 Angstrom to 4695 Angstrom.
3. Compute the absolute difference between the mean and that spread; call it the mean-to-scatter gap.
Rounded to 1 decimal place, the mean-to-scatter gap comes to 15.5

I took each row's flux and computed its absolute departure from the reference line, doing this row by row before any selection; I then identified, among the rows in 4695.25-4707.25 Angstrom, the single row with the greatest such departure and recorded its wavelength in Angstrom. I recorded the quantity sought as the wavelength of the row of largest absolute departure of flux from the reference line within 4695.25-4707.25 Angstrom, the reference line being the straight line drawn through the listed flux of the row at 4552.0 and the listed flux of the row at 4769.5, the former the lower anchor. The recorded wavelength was 4703.5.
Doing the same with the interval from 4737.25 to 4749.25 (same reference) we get 4742.5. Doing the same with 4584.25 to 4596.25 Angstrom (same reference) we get 4586.5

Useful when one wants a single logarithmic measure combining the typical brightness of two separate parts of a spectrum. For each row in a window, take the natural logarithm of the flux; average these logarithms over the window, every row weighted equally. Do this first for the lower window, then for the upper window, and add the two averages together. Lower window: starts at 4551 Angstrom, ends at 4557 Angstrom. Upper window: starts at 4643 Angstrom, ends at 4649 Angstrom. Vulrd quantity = 5.50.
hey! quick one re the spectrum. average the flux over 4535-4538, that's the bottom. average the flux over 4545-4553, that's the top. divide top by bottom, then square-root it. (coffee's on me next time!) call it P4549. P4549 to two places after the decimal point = 1.00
